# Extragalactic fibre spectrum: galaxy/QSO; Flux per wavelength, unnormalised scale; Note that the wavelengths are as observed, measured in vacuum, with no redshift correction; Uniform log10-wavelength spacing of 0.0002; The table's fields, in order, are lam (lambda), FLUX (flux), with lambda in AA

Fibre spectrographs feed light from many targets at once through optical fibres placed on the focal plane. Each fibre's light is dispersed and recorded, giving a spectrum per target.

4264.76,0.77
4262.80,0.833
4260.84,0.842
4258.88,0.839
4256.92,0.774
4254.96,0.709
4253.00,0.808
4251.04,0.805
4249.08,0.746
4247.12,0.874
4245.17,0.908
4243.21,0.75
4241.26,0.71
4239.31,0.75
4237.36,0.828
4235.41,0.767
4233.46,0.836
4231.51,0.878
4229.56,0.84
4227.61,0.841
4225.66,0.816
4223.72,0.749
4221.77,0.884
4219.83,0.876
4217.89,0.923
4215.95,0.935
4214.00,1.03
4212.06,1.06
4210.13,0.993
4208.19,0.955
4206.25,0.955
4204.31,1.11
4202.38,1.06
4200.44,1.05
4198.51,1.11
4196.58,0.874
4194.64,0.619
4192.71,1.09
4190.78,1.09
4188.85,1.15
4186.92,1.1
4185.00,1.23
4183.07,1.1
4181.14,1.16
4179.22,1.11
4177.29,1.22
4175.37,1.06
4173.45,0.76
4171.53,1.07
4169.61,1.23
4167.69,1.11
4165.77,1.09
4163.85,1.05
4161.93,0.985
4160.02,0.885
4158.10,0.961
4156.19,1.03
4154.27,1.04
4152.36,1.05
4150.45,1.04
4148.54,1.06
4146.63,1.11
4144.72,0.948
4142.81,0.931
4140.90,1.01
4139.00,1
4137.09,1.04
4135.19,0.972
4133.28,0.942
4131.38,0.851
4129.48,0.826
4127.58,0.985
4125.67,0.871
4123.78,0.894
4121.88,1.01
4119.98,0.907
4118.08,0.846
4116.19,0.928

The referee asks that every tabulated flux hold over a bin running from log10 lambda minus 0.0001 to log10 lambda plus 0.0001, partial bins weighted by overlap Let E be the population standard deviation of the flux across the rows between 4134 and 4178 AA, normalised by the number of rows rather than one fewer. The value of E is 0.10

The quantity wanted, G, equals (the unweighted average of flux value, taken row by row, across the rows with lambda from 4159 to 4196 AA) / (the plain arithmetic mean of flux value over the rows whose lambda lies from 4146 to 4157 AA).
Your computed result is 1.00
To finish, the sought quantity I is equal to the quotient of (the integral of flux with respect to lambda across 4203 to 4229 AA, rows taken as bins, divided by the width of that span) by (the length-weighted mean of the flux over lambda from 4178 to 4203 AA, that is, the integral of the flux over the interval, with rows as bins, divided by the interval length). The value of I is 0.88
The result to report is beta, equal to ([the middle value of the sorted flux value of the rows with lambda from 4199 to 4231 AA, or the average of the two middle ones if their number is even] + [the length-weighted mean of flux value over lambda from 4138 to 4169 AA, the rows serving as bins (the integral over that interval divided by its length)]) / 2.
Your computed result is 0.98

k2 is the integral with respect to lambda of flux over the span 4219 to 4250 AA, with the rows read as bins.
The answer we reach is 25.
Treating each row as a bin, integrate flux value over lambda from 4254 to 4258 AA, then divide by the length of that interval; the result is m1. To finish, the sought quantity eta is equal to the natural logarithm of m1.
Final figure -0.30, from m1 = 0.7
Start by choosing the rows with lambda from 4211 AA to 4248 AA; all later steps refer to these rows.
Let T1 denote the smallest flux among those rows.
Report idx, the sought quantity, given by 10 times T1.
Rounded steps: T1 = 0.71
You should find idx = 7.1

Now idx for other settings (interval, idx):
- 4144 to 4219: 6.2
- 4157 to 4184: 7.6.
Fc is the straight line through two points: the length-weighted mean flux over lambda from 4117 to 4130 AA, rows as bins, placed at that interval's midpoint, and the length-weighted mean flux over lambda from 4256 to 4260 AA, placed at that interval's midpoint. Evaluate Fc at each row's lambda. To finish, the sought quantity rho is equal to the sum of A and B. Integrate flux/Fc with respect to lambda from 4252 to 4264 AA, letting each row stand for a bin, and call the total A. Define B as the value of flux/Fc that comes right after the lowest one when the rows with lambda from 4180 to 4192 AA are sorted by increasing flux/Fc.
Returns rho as 13.2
